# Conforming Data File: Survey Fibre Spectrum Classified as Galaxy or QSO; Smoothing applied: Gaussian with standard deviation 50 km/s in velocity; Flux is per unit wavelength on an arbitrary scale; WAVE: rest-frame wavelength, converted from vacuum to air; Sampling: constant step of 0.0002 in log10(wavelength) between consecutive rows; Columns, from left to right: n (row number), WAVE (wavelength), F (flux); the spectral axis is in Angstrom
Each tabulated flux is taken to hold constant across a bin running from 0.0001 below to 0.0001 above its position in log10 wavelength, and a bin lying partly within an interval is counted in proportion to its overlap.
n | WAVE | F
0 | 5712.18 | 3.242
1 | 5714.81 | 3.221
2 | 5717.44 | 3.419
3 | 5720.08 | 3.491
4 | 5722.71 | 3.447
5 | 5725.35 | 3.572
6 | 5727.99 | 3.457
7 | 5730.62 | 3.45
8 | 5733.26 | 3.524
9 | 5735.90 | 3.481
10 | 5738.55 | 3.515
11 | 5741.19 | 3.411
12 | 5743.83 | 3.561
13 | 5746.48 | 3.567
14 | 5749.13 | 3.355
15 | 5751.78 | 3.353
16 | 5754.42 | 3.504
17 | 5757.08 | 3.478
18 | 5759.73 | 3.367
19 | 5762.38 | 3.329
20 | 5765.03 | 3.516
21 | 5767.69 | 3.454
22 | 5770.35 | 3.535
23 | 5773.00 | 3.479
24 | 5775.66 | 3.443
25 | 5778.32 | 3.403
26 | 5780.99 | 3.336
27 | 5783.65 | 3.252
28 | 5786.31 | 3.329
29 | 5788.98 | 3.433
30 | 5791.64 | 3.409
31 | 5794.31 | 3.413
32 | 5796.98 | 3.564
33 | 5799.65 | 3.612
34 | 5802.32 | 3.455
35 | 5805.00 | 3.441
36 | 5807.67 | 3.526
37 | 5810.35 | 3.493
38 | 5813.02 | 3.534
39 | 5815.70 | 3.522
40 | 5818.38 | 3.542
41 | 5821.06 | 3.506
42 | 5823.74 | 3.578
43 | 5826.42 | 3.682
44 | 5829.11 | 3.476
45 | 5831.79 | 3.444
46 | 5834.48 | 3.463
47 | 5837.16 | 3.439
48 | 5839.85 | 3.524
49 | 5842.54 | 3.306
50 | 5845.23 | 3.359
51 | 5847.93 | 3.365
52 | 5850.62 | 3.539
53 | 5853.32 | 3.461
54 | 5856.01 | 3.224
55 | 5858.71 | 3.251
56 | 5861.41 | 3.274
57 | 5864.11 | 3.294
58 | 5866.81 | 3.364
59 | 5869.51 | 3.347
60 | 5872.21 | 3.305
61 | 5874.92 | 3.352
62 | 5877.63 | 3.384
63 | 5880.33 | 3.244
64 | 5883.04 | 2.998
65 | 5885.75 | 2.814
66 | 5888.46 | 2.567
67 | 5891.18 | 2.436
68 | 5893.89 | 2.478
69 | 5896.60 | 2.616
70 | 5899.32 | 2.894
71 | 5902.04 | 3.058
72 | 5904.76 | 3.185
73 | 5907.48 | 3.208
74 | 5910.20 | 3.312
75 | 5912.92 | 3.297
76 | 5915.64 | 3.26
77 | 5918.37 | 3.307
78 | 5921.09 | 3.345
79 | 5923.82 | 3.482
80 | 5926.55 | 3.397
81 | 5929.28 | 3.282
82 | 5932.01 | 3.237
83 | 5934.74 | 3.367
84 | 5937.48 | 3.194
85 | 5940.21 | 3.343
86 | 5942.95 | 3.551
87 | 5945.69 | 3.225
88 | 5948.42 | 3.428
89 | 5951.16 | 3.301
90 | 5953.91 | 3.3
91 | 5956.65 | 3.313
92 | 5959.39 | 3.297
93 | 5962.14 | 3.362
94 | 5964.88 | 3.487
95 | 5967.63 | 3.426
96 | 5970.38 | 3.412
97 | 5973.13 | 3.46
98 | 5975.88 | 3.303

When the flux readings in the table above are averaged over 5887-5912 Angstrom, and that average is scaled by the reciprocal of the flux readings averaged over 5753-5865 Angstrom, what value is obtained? 0.83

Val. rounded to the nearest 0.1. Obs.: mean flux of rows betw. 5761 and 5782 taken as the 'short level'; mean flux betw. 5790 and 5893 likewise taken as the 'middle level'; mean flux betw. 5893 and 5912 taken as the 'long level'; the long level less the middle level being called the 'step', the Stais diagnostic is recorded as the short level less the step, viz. 3.8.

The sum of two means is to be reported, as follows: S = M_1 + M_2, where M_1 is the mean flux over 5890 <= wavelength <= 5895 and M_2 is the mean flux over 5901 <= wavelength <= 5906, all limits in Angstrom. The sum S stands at 5.58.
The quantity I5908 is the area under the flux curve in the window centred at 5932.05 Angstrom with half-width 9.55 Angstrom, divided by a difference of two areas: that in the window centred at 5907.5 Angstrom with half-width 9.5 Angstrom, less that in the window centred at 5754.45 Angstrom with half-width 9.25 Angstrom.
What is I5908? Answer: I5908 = -21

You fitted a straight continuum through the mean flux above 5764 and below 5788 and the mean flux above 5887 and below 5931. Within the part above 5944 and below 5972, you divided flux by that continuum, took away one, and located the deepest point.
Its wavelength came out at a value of 5945.69 Angstrom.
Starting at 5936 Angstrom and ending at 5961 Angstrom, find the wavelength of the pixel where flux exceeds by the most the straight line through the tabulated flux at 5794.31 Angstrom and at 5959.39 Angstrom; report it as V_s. 5942.95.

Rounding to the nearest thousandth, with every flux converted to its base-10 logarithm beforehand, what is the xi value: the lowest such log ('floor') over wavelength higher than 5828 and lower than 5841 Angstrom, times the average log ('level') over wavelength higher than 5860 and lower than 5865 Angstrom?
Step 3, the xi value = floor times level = 0.277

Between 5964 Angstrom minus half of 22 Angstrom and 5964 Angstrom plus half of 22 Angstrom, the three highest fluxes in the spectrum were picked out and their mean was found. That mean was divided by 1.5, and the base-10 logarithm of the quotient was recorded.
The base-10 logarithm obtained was 0.363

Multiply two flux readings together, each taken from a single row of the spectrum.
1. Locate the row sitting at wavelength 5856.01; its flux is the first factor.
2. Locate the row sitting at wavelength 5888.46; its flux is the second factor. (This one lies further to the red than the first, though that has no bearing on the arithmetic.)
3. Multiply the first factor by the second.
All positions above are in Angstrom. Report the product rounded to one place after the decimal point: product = 8.3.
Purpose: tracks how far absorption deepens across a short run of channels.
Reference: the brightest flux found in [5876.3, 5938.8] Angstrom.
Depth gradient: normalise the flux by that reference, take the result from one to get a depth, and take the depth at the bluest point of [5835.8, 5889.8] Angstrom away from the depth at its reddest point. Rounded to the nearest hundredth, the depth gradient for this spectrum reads 0.25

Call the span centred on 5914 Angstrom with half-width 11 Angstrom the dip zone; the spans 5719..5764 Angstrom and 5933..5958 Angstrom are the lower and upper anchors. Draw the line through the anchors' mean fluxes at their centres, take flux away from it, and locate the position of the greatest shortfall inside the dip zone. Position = 5904.76 Angstrom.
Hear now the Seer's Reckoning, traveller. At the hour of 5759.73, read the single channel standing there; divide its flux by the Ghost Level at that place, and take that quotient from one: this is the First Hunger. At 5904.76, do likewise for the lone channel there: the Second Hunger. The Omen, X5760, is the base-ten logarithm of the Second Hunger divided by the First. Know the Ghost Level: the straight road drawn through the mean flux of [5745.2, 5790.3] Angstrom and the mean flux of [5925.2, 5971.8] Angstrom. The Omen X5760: 0.5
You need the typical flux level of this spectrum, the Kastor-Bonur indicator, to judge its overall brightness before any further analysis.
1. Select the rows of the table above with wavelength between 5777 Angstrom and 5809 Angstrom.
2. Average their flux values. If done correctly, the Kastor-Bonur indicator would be 3.43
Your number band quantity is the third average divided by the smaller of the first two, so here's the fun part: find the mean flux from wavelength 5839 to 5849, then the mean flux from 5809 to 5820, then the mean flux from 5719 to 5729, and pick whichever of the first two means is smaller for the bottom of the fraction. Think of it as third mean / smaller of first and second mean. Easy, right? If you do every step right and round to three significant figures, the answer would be 1.03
